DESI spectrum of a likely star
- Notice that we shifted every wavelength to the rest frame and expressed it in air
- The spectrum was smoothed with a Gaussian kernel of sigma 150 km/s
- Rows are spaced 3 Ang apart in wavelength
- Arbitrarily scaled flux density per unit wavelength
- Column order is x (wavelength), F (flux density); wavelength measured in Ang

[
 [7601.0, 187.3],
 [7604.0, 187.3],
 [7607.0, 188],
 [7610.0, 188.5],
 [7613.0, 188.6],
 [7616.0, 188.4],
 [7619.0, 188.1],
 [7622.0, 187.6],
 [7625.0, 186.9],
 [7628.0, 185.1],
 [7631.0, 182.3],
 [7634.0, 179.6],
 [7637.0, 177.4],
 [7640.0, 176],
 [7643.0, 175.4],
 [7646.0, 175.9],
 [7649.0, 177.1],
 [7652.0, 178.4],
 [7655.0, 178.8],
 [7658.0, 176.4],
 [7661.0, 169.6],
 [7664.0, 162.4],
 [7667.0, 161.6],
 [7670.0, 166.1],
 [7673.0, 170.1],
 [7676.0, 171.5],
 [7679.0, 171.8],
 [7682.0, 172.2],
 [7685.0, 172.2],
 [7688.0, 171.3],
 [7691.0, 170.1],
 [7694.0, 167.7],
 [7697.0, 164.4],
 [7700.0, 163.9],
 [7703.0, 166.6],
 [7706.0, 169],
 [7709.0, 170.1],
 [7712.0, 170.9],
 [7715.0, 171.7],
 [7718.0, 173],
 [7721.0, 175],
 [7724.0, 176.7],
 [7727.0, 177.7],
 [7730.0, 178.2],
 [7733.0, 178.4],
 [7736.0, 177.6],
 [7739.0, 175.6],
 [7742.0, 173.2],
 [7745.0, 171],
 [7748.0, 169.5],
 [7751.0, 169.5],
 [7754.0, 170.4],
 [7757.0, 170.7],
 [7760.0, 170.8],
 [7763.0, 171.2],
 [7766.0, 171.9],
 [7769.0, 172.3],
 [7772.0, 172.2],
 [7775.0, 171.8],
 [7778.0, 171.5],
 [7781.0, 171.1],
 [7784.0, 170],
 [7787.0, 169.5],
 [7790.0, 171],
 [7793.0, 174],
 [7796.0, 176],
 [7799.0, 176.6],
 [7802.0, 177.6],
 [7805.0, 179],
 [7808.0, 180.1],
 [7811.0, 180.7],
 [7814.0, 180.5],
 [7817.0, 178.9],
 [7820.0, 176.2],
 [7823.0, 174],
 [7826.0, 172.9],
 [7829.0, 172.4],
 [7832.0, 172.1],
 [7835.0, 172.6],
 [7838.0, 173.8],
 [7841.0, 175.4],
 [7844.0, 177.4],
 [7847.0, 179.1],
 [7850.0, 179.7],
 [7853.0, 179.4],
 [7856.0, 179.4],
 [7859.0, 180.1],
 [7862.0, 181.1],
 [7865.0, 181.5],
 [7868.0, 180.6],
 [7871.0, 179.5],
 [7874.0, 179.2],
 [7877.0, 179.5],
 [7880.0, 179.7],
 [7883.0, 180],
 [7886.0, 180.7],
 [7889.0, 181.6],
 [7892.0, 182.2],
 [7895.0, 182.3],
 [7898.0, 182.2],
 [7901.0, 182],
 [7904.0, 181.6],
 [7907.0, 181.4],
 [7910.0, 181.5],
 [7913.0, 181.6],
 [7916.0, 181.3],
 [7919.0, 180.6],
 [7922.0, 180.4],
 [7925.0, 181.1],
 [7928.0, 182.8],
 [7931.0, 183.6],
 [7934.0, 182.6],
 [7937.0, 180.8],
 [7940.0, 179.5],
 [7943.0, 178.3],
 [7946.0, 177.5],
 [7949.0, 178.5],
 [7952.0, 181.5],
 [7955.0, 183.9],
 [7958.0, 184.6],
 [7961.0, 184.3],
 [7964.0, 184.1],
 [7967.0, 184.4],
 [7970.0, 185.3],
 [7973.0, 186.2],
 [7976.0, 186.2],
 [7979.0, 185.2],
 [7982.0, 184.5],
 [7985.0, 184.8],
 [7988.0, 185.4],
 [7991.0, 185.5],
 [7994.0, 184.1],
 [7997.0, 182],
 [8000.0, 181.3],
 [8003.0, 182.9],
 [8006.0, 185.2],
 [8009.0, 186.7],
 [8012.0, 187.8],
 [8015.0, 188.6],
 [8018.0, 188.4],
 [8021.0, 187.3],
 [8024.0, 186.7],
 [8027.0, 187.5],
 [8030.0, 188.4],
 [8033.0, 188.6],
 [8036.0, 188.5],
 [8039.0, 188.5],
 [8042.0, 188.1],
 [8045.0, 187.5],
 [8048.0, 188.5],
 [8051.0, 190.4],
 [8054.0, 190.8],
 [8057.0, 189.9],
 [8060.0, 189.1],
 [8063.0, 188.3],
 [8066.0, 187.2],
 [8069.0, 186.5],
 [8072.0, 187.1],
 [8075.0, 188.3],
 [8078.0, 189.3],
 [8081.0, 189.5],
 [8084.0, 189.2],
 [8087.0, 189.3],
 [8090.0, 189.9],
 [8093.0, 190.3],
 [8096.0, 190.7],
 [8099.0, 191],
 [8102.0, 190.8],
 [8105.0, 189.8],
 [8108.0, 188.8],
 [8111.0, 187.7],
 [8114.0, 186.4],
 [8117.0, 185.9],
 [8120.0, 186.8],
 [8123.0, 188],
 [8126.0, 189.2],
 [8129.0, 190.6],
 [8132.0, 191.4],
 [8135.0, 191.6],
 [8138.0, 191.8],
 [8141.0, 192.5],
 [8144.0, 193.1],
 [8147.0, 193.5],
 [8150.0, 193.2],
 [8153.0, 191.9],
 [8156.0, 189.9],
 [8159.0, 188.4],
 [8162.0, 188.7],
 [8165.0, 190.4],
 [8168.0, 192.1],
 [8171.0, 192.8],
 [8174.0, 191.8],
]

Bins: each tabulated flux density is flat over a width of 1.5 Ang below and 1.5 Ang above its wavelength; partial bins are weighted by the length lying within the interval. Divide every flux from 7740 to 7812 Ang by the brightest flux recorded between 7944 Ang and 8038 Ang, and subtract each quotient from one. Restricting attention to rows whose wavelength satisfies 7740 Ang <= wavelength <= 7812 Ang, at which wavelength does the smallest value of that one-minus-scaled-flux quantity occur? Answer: 7811.0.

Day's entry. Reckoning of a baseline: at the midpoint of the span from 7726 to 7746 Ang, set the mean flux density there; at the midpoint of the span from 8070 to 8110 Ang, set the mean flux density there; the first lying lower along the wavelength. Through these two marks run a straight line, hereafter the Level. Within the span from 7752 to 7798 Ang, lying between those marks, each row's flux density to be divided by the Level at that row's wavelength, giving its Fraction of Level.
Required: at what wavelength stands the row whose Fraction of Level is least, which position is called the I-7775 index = 7787.0 Ang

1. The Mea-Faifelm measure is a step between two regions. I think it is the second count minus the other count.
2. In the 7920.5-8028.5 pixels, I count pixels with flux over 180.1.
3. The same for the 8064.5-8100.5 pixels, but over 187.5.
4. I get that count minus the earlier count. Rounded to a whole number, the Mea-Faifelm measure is -23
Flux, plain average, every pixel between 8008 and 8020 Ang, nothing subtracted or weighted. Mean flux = 188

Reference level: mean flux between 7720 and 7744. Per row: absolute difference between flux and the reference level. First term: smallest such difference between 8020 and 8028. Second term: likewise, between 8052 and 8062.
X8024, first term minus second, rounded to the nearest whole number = -2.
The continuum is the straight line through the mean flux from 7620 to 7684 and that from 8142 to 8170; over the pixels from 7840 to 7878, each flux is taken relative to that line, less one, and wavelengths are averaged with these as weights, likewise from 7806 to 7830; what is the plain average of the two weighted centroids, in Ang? 7840.7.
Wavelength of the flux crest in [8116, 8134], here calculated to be 8132.0 Ang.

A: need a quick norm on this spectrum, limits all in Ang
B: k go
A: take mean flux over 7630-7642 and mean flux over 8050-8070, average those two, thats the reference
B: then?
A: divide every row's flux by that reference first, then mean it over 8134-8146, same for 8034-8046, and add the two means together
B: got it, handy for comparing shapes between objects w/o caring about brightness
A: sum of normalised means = 2.07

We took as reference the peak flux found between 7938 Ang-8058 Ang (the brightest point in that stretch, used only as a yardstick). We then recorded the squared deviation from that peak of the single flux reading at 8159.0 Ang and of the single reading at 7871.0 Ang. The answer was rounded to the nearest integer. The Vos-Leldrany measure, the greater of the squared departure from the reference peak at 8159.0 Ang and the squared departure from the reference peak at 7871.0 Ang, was 128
